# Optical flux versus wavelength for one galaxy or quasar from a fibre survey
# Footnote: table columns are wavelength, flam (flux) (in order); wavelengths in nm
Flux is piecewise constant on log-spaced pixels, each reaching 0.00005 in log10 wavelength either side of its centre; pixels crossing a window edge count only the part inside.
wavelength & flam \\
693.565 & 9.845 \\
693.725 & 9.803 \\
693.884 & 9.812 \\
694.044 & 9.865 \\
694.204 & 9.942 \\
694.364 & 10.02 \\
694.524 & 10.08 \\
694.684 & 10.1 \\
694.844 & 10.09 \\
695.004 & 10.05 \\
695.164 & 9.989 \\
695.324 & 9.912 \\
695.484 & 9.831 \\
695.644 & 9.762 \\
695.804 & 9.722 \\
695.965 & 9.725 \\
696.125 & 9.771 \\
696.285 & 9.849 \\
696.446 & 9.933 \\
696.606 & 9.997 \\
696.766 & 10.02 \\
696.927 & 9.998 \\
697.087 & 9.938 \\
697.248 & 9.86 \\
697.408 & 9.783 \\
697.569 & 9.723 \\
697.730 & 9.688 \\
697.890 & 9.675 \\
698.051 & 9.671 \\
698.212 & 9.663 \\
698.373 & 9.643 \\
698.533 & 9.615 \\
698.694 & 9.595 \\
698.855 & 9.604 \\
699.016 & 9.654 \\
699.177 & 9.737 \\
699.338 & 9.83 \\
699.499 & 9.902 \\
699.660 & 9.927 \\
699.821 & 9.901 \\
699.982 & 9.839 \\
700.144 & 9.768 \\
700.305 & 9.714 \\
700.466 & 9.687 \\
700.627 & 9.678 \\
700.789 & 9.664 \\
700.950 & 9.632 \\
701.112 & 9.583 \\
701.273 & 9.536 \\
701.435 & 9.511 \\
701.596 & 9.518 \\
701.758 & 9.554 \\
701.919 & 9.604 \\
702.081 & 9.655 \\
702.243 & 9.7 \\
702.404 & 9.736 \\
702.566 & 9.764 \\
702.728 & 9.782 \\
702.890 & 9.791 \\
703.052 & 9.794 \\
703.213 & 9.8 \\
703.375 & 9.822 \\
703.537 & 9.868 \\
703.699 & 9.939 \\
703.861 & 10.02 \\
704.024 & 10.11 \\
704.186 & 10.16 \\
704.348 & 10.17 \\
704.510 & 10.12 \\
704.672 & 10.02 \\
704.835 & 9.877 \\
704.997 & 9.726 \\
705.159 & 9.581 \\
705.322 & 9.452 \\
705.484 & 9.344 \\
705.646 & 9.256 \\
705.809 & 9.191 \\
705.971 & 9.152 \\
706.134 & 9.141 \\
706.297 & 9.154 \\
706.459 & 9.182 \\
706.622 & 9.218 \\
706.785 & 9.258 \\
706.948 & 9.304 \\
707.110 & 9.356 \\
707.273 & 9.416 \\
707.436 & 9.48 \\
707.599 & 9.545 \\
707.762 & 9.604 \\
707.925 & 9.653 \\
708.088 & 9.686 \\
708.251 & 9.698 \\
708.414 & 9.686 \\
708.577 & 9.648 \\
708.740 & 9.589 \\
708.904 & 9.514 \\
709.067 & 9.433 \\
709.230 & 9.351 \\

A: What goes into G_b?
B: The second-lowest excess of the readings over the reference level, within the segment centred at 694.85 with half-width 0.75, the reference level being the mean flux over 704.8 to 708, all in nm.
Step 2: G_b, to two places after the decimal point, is 0.52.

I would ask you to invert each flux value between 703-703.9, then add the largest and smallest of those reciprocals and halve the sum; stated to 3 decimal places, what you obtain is 0.101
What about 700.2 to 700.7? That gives 0.103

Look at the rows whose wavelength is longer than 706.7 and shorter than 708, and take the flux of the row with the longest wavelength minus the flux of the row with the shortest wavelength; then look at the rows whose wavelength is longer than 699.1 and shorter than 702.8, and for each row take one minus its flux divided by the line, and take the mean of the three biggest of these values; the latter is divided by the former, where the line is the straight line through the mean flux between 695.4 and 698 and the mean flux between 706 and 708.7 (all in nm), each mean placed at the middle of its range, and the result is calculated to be 0.035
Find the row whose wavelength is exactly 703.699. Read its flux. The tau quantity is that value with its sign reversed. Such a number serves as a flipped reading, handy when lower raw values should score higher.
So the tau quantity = -9.94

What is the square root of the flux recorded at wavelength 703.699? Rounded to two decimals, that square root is 3.15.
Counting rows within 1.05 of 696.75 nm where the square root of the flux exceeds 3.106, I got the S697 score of 13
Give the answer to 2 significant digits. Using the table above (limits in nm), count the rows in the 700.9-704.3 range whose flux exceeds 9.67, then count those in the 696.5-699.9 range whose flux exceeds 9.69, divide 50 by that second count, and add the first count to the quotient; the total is 17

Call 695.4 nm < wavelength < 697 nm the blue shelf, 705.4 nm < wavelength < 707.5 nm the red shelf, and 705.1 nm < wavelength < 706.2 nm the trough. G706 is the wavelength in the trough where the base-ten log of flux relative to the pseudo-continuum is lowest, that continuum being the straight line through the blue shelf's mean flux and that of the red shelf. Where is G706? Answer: 706.134 nm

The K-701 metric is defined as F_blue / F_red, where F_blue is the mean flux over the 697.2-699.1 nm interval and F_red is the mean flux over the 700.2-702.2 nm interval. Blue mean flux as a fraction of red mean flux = 1.01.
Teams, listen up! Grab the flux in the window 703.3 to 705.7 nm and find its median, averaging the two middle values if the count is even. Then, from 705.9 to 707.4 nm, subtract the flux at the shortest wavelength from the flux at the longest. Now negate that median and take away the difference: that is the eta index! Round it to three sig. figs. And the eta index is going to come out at -10.1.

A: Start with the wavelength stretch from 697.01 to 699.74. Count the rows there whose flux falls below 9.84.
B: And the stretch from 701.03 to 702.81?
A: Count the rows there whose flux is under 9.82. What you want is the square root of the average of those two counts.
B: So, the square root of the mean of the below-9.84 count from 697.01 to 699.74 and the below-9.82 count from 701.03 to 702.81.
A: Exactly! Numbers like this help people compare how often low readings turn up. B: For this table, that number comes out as 3.5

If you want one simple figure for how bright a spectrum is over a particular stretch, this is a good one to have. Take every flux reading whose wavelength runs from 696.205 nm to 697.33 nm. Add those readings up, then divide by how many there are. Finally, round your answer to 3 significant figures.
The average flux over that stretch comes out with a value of 9.94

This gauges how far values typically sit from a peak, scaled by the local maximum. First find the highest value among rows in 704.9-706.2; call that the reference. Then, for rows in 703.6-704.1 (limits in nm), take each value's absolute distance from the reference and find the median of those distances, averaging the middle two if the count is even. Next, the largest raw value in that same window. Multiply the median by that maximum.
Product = 3.0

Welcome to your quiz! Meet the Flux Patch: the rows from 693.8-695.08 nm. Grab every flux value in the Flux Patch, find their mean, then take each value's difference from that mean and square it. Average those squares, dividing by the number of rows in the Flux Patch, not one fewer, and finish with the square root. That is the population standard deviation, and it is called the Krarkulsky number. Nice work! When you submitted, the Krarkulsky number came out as 0.103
